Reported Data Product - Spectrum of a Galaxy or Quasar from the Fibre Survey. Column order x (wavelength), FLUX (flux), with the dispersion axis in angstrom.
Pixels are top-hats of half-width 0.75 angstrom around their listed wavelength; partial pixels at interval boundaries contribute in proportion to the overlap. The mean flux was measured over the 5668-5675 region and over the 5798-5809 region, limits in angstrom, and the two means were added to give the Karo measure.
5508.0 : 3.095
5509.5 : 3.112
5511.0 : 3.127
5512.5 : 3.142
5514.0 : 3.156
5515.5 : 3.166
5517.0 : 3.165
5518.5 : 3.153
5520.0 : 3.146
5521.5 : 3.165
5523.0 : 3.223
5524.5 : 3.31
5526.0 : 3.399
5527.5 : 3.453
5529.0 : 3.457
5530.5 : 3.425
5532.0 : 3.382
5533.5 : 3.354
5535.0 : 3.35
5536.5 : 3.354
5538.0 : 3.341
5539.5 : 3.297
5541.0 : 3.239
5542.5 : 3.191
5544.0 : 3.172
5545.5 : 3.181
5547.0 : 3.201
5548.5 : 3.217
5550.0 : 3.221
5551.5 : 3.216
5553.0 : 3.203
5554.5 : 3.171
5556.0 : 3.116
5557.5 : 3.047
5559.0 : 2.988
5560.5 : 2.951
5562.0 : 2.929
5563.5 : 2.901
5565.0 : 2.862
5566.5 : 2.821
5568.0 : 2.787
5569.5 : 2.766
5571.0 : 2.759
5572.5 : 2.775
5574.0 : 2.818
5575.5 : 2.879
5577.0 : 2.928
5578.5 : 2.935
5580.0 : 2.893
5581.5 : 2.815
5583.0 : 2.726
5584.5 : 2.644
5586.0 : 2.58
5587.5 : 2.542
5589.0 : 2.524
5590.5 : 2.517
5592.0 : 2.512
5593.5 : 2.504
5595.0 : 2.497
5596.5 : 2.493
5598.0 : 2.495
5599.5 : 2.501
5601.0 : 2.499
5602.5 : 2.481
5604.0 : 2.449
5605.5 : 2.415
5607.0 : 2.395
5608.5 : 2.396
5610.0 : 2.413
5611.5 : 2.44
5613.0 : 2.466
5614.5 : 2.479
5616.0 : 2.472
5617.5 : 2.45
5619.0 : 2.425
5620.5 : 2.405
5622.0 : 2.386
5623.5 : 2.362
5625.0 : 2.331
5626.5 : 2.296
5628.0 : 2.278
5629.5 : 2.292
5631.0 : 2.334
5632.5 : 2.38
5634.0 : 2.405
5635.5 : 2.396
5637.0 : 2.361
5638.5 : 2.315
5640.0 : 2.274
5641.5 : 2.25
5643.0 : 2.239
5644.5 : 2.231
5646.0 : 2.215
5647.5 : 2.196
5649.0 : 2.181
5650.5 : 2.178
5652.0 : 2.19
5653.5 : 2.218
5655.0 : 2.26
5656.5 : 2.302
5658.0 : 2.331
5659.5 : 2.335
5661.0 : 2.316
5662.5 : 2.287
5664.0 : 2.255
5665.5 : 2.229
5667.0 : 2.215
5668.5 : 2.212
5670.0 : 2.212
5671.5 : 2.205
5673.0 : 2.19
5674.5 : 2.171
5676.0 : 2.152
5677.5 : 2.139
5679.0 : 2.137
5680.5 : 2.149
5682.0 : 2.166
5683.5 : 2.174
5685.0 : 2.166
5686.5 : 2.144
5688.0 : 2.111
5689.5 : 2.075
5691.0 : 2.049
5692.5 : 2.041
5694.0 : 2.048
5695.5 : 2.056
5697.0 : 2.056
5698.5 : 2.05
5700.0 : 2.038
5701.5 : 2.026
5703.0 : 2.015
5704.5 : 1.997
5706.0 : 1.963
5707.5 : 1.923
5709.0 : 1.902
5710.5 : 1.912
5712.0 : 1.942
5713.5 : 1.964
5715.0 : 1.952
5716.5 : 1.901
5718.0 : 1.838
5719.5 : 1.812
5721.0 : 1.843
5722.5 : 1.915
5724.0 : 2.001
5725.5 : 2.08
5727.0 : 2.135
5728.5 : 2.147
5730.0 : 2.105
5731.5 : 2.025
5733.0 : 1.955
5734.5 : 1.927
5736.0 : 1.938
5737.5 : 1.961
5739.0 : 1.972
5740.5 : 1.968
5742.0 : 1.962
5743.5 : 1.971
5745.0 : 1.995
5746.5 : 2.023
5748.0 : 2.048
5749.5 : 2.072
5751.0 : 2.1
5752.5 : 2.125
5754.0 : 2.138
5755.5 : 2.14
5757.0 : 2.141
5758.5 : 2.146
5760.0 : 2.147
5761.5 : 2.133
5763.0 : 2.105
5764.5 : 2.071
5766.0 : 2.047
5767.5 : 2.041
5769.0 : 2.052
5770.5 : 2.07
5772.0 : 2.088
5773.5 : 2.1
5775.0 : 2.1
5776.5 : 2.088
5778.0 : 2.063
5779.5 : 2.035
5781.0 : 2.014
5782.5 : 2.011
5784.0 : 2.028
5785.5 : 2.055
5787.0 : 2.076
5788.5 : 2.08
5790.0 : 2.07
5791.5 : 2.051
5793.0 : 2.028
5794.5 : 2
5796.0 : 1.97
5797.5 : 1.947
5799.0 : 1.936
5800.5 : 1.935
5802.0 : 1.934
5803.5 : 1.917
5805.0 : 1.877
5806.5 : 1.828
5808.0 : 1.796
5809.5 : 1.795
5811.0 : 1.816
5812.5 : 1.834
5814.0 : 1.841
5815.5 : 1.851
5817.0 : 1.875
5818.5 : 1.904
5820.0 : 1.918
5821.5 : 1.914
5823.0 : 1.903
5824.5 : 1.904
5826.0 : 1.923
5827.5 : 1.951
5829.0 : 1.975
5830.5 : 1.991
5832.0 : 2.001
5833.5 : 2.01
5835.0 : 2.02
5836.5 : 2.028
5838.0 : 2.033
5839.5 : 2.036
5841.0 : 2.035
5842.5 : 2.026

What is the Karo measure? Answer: 4.09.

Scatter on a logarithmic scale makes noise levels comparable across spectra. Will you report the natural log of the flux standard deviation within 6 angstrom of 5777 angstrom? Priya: -3.3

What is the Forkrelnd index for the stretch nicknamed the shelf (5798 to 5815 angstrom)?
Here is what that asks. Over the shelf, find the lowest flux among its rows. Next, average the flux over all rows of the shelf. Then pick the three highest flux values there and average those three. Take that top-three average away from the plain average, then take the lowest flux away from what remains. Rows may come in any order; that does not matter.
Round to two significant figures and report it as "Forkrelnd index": -1.9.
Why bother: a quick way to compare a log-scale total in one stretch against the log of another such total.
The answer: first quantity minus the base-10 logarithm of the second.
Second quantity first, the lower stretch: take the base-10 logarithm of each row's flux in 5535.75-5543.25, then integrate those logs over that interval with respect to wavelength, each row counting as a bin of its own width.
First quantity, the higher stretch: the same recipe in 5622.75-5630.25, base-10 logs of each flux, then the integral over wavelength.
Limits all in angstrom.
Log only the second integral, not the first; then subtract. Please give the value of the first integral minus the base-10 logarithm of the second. 2.14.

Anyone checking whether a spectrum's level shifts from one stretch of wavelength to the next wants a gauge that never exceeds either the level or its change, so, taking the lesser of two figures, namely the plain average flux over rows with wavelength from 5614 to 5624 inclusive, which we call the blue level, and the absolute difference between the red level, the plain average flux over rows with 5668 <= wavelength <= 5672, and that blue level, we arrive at 0.22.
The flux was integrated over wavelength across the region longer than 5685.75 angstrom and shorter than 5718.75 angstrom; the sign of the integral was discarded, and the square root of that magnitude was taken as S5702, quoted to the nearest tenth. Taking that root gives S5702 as 8.1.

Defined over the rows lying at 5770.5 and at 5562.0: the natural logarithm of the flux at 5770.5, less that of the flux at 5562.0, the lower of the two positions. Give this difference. -0.35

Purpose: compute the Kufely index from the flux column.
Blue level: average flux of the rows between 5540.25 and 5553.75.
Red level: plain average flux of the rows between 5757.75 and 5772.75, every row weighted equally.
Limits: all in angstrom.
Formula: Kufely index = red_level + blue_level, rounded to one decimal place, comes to 5.3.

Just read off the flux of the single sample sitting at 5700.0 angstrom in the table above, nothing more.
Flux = 2.038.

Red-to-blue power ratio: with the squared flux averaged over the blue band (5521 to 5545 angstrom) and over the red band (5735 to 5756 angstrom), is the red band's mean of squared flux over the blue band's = 0.37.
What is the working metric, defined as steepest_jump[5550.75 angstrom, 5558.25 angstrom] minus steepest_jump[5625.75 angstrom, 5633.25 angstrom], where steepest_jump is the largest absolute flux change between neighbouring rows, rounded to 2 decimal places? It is 0.02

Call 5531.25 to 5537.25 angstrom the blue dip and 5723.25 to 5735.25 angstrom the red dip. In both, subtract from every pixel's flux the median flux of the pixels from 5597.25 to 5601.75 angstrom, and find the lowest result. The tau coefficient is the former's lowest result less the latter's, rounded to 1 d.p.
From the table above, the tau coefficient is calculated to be 1.4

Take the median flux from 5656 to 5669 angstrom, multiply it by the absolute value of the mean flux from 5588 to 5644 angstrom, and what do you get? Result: 5.5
